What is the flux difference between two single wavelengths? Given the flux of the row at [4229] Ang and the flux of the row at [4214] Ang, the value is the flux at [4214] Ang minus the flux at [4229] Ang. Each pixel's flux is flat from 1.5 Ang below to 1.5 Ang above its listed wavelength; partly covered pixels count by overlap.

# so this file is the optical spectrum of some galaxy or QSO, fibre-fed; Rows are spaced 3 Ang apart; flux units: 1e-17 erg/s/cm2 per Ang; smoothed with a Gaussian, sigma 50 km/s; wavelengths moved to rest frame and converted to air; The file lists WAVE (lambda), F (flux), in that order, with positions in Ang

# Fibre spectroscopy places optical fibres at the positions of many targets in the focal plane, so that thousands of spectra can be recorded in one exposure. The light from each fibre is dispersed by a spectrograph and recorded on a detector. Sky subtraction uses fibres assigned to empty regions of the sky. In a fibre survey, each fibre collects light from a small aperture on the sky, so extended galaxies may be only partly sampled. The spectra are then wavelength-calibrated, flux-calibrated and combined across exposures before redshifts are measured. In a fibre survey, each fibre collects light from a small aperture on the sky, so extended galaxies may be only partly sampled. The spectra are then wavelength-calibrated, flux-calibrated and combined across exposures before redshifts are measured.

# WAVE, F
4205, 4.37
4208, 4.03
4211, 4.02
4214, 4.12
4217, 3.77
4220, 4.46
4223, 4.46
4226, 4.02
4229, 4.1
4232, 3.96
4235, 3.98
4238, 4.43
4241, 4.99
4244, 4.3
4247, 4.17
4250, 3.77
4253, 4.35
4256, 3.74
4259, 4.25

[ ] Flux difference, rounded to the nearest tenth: 0.0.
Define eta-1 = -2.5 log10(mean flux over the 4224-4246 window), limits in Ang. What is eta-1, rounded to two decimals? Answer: -1.57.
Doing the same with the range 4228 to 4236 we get -1.51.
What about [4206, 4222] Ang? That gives -1.53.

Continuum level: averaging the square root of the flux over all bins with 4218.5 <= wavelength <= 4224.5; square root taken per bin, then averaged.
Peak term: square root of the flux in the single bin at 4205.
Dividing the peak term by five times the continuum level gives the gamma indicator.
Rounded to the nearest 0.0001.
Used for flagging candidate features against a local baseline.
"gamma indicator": 0.1980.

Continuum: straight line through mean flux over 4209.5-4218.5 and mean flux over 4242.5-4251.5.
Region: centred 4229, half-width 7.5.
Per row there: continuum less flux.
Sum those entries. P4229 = -0.42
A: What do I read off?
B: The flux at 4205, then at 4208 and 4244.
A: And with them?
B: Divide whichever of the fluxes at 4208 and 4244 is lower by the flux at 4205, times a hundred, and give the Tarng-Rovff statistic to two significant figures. 92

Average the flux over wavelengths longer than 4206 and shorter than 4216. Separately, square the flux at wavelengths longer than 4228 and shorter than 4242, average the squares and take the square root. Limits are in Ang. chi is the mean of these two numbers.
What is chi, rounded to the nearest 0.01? 4.18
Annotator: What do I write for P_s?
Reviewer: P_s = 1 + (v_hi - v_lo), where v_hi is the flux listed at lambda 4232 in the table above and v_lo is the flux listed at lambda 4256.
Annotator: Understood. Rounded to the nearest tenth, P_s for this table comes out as 1.2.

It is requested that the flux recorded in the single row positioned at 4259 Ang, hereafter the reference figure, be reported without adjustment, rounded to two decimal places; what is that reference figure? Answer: 4.25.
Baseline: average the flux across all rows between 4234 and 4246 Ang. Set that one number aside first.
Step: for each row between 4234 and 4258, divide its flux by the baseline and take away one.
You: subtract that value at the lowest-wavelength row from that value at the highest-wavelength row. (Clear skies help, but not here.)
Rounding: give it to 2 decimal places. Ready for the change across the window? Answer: -0.05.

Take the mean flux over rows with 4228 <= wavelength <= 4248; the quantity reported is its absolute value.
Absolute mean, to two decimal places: 4.28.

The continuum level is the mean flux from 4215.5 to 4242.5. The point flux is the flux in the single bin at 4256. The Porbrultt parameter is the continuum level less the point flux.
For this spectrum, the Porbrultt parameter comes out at 0.50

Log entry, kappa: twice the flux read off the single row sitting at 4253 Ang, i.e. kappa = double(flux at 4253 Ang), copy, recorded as 8.7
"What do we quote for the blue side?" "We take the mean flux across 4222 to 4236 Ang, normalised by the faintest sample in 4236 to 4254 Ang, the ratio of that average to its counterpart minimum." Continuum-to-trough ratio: 1.09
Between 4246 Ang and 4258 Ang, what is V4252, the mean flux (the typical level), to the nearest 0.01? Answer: 4.01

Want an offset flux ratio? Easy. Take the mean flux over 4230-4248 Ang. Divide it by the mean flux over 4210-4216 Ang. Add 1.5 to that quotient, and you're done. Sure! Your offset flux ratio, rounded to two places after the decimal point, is 2.56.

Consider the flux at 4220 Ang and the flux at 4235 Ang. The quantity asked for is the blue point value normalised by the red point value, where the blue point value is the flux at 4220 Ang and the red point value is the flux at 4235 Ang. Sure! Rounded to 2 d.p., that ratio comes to 1.12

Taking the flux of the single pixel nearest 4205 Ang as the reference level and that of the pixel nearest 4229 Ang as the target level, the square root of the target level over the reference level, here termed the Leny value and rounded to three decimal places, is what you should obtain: 0.969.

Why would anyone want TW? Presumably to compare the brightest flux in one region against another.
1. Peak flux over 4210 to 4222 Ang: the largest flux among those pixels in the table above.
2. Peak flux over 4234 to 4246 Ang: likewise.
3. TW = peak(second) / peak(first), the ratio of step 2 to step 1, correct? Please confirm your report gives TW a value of 1.12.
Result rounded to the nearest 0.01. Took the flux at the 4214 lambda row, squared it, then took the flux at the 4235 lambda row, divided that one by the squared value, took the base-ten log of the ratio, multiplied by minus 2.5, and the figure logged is 1.57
